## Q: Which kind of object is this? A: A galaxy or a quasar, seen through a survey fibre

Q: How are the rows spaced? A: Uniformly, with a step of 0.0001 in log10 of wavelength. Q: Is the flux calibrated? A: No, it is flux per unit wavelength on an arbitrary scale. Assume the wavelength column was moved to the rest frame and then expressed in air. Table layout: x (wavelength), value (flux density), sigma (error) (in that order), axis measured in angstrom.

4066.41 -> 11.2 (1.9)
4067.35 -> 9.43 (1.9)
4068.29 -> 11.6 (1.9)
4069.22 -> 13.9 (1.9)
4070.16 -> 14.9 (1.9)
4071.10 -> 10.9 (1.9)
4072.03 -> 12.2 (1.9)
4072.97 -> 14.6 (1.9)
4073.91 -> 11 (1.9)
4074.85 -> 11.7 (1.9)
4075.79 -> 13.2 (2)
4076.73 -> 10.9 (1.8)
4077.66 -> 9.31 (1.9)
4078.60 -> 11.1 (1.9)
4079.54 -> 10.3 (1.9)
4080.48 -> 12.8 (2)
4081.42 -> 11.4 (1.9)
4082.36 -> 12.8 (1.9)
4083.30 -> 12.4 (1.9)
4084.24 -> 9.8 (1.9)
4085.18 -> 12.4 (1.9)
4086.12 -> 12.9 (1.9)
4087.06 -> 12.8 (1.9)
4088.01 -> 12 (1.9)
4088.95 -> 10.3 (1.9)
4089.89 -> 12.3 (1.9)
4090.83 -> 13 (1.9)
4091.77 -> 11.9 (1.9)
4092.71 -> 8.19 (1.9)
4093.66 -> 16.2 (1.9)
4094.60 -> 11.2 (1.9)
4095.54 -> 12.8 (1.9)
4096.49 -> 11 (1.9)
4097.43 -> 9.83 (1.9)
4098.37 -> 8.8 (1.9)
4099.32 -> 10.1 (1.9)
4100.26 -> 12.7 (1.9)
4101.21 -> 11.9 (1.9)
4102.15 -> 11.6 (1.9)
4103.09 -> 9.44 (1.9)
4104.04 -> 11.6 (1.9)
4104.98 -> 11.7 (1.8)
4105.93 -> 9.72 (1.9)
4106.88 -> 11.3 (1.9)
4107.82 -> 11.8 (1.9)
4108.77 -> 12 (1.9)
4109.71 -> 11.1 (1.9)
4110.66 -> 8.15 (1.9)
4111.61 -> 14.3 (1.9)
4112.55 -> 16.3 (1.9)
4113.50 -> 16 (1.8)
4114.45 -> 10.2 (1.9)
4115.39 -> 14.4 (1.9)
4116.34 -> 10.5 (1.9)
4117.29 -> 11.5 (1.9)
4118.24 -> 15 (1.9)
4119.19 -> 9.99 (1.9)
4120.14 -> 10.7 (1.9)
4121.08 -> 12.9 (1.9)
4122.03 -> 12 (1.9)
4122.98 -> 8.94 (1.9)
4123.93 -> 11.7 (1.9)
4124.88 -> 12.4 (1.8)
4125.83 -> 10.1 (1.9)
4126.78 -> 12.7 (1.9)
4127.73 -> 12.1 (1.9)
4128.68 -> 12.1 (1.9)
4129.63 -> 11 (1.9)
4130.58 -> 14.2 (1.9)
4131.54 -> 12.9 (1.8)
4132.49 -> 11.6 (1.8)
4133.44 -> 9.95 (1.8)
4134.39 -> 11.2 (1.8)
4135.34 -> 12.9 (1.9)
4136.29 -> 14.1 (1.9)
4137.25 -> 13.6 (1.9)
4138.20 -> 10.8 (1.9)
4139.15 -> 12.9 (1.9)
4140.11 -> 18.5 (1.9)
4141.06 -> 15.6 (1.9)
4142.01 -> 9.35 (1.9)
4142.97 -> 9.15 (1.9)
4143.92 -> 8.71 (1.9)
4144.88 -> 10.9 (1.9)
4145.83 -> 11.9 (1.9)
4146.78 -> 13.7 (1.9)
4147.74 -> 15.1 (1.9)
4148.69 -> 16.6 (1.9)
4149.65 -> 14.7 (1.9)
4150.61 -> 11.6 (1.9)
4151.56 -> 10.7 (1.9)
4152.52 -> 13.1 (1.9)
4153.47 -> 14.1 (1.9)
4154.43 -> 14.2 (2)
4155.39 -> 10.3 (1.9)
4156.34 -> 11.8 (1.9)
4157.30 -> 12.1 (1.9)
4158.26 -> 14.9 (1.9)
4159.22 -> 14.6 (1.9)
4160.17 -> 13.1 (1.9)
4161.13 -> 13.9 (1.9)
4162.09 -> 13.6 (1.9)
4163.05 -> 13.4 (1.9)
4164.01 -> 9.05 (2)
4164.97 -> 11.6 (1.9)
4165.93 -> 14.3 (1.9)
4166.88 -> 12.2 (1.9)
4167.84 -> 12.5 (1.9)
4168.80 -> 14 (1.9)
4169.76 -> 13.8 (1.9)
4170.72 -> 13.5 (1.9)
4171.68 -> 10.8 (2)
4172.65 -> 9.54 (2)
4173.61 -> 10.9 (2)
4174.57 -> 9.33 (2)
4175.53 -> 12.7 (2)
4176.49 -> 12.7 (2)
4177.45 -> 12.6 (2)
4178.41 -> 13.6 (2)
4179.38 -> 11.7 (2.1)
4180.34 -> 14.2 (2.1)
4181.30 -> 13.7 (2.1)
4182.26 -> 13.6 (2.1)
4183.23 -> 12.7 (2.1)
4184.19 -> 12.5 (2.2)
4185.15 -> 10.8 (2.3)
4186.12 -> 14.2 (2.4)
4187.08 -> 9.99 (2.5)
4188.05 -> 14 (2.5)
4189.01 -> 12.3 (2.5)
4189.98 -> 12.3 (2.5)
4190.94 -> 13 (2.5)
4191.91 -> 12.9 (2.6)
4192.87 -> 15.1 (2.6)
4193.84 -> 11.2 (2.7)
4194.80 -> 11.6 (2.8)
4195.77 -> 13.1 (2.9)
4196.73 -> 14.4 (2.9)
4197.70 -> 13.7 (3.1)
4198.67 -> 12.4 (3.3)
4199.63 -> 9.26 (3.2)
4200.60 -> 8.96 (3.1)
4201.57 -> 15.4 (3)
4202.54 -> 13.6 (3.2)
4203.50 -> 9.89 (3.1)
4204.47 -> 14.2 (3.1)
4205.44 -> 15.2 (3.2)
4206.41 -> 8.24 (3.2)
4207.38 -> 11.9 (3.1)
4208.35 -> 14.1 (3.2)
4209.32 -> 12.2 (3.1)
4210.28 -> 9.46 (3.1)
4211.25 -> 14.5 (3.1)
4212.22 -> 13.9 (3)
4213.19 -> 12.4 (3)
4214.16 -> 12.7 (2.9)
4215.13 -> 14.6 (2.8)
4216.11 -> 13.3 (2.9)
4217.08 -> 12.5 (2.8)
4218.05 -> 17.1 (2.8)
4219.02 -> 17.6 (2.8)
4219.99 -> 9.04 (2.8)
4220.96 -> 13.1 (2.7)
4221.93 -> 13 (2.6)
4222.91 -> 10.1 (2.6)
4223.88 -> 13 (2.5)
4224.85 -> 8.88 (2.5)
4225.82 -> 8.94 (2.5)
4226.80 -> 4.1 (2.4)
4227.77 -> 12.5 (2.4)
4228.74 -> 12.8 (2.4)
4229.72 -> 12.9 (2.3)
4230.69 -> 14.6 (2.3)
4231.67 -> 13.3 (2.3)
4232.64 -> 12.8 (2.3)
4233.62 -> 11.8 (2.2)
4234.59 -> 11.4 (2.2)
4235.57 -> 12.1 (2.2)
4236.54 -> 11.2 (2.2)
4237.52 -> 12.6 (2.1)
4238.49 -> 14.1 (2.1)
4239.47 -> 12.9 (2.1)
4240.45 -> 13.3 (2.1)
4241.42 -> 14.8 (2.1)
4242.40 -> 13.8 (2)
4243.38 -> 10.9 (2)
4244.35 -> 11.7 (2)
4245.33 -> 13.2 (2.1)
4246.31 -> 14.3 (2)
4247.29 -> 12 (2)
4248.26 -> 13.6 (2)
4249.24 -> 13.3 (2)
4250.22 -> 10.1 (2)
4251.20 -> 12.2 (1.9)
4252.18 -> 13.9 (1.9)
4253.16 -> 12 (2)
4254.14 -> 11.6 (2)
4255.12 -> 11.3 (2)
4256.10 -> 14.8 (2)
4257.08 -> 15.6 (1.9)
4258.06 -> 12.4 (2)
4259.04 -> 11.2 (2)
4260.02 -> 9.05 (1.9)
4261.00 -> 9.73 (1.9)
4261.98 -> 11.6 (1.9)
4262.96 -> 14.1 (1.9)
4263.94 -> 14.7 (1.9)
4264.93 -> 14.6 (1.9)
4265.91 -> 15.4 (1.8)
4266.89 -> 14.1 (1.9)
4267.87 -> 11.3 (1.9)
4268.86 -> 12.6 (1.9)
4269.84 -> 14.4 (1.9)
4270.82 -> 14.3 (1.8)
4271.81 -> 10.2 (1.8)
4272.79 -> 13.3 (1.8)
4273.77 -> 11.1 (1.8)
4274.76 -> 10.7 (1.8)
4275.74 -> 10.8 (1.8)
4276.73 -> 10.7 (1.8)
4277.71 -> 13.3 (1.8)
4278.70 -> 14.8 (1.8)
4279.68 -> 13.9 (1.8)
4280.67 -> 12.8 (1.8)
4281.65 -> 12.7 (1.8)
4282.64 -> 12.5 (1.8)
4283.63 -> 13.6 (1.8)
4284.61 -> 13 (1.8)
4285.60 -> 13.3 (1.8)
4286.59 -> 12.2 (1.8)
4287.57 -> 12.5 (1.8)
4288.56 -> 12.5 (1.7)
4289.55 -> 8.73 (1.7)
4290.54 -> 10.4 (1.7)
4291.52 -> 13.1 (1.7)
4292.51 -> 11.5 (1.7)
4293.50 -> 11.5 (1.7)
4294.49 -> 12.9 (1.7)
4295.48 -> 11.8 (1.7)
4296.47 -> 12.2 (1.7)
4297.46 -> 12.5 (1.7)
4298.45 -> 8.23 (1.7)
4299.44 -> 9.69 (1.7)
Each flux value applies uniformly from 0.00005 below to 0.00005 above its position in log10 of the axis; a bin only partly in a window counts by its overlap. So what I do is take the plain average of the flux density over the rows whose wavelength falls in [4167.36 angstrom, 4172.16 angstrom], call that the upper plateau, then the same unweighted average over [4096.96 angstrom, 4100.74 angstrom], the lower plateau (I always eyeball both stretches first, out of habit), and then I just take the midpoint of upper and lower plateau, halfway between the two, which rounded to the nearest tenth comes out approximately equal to 11.6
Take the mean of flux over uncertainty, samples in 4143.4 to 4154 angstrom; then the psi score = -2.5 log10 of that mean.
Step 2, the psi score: -2.07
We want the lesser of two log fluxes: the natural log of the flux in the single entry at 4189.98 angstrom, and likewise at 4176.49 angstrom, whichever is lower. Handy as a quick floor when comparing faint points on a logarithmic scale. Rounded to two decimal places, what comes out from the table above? 2.51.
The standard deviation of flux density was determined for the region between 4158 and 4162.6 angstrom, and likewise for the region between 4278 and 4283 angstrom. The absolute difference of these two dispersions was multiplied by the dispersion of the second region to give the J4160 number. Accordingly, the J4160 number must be 0.2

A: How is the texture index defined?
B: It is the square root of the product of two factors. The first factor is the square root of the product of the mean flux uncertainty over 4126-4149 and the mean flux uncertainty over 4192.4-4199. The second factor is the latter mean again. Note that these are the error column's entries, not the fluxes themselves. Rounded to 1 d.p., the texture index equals 2.6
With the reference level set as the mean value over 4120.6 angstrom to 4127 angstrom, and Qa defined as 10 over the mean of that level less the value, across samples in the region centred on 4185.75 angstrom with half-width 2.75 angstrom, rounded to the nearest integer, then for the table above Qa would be -12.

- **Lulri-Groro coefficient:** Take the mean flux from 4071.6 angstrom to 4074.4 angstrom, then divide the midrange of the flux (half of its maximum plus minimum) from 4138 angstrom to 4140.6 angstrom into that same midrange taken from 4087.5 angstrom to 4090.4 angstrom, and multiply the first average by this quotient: 10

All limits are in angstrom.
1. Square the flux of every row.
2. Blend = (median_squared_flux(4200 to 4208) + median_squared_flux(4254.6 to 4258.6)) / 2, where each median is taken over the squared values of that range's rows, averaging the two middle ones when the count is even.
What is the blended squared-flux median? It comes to 175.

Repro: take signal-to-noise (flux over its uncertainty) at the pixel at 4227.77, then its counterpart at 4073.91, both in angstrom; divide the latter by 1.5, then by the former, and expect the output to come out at 0.74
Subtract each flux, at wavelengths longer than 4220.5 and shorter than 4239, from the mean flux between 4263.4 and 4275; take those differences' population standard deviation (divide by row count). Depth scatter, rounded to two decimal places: 2.34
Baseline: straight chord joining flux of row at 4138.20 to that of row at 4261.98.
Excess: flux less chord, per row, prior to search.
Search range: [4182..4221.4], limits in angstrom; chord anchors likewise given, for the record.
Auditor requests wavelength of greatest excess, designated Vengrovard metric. 4219.02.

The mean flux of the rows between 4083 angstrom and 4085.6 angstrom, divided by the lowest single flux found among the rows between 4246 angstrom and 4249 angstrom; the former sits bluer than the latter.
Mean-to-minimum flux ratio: 0.96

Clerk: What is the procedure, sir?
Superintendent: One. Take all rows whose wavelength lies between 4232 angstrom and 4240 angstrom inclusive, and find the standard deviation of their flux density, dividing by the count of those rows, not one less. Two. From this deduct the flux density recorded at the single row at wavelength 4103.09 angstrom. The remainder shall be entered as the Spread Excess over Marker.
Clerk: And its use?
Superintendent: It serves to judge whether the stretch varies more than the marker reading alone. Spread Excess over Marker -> -8.6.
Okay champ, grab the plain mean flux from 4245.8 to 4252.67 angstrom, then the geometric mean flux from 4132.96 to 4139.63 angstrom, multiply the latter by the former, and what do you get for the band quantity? 155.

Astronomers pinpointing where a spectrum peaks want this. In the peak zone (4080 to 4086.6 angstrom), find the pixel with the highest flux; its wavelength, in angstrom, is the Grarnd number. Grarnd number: 4086.12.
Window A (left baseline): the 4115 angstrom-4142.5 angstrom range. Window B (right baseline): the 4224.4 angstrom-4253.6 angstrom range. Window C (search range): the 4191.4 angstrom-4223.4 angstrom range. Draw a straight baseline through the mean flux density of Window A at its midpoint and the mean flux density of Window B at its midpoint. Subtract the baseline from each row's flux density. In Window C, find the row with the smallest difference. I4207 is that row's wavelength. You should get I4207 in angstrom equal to 4206.41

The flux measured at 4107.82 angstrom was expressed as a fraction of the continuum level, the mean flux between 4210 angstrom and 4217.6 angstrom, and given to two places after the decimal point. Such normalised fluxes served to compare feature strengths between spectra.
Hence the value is 0.91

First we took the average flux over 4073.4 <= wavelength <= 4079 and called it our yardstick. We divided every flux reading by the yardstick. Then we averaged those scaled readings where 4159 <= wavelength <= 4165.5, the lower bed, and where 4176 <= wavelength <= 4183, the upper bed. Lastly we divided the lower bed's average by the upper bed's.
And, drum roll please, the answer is 0.97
